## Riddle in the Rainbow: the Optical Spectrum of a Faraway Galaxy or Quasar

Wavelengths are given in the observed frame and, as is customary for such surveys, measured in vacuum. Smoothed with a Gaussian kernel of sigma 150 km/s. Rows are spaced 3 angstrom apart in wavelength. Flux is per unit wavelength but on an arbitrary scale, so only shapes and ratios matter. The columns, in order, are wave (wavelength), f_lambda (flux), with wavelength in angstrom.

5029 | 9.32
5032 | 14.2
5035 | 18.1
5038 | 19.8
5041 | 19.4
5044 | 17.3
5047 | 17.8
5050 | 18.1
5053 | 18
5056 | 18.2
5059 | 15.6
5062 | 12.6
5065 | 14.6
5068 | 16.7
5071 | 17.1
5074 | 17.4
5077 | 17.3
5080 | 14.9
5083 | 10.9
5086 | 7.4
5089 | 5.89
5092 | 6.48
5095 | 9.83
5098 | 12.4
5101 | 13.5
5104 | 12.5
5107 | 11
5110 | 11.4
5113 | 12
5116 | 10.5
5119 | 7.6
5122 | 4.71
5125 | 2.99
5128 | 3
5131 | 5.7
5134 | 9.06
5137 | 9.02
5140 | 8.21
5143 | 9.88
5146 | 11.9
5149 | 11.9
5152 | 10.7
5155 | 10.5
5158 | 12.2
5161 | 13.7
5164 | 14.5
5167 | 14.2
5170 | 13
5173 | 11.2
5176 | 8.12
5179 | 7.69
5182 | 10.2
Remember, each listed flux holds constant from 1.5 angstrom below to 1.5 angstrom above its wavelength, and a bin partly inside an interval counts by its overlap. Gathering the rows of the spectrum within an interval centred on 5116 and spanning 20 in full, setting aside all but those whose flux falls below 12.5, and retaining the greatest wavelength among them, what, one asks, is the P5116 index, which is 5125 angstrom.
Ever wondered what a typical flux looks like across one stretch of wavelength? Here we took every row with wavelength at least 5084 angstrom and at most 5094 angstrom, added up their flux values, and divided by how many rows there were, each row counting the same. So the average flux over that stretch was 7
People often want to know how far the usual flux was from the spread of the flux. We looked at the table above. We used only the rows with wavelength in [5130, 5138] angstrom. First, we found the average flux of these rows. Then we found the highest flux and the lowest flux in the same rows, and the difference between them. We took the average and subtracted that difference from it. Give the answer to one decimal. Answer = 4.6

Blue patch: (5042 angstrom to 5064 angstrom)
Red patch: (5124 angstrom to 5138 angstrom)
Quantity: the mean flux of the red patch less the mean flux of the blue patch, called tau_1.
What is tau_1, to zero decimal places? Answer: -11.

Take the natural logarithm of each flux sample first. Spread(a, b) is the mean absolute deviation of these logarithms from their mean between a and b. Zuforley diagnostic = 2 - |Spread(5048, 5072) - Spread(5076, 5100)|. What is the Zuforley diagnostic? 1.78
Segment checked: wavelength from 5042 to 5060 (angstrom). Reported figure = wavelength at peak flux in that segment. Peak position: 5056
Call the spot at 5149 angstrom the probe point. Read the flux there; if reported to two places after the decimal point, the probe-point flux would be 11.90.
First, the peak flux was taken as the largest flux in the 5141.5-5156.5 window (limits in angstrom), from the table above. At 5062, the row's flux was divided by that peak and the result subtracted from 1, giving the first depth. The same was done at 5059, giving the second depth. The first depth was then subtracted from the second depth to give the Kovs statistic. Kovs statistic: -0.25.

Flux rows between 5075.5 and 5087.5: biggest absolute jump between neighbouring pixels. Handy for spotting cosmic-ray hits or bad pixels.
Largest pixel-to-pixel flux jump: 4.0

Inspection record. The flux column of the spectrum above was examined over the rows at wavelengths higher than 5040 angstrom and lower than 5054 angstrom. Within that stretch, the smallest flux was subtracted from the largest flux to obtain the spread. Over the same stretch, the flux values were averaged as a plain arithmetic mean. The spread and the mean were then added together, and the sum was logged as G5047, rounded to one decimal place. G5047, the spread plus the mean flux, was 20.2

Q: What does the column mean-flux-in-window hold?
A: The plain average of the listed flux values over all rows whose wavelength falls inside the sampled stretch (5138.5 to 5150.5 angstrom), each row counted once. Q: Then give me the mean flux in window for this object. 10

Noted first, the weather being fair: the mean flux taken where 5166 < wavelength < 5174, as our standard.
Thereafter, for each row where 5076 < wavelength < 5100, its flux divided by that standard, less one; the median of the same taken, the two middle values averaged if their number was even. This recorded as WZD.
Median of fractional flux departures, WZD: -0.19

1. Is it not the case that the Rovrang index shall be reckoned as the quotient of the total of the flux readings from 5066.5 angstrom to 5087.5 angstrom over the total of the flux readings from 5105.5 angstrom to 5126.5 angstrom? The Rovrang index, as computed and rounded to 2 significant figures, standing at 1.7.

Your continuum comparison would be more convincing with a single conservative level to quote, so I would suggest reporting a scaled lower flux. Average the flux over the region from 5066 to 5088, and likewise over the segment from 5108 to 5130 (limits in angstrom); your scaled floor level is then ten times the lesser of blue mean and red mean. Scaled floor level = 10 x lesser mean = 75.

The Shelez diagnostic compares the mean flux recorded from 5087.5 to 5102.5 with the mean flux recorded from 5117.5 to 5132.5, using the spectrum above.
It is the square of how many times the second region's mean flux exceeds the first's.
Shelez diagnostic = 0.25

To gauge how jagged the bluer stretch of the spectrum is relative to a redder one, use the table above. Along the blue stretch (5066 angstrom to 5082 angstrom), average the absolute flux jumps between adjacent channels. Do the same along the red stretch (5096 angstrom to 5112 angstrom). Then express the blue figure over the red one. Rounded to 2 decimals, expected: 0.80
